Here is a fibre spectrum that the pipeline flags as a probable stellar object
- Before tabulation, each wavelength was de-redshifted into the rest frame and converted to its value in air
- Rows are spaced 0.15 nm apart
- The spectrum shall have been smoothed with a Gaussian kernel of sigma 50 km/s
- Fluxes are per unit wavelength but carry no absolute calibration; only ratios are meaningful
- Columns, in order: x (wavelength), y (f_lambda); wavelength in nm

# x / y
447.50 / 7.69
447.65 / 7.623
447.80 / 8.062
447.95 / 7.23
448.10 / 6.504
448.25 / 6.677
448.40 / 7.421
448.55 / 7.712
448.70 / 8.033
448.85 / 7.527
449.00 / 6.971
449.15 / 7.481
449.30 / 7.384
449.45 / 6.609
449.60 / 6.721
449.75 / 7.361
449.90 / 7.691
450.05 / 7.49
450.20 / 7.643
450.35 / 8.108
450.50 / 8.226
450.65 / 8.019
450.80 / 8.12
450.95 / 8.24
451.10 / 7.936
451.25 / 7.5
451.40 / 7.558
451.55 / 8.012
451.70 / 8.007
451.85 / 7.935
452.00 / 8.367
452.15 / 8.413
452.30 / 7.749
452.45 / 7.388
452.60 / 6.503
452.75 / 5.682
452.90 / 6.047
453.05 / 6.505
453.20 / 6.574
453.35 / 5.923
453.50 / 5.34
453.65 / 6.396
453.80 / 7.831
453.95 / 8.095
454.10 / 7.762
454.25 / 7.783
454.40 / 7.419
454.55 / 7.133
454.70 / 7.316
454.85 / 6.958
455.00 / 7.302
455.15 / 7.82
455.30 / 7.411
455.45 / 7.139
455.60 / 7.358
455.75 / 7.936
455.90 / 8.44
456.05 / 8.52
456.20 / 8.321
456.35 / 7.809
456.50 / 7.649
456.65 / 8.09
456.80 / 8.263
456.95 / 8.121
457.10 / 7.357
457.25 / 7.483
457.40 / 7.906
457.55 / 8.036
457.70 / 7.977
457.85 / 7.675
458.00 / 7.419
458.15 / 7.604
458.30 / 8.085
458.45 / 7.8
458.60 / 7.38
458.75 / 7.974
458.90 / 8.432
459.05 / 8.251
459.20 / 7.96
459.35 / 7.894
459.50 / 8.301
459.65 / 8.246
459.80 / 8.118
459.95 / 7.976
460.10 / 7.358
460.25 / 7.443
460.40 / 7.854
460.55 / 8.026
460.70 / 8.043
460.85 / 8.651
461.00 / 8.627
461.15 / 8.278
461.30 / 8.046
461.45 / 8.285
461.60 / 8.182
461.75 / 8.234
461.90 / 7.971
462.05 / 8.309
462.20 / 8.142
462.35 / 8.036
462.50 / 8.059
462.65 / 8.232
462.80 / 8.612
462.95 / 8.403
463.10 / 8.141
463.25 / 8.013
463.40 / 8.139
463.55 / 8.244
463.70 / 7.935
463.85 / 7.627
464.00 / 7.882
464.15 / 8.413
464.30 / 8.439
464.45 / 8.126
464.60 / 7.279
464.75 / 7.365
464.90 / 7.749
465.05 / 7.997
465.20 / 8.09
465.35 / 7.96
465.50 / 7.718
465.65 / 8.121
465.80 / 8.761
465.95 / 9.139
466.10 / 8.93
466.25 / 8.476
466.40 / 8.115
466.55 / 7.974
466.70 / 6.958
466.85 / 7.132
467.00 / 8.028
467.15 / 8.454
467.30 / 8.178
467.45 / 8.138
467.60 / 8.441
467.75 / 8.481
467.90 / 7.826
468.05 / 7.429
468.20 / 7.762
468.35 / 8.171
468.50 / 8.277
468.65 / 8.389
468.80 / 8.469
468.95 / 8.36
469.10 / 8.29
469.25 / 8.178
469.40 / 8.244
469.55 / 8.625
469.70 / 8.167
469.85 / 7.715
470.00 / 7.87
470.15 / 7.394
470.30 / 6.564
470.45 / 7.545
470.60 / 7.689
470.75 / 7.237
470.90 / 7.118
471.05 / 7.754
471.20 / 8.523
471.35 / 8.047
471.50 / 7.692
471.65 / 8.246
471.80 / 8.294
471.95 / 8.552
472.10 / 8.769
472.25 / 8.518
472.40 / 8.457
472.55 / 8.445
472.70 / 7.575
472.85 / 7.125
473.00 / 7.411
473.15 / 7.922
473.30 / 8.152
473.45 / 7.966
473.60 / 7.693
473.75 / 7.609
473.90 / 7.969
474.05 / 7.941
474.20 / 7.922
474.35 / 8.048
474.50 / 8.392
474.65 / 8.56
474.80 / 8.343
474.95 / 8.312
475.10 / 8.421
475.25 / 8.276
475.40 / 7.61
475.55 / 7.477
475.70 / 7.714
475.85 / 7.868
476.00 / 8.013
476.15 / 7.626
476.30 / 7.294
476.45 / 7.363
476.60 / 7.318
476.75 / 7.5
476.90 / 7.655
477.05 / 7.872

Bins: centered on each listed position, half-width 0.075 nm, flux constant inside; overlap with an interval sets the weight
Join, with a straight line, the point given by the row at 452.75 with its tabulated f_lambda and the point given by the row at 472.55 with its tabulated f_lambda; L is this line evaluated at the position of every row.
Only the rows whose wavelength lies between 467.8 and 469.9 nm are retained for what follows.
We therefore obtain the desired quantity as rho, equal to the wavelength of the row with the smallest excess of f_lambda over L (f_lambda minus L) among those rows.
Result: 468.05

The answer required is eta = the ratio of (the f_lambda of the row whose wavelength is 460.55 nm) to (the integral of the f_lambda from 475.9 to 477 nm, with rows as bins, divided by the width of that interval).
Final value 1.06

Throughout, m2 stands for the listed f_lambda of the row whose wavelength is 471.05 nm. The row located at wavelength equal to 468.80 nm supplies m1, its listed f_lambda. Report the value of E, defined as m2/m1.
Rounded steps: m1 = 8.469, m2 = 7.754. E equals 0.92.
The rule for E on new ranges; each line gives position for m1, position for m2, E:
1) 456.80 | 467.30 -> 0.99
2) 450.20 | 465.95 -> 1.20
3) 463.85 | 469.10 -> 1.09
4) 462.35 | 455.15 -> 0.97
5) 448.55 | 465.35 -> 1.03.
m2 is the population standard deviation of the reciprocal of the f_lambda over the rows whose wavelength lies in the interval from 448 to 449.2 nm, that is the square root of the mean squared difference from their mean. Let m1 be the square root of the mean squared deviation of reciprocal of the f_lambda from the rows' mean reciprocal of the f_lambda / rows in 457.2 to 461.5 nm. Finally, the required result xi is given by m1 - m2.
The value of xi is -0.004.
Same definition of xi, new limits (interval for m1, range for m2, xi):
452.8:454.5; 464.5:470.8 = 0.011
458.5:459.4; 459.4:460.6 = 0.000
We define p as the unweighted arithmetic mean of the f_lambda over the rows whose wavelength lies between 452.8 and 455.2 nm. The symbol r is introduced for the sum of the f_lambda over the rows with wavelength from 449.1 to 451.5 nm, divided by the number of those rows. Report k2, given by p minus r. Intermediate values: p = 7.0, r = 7.63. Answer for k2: -0.6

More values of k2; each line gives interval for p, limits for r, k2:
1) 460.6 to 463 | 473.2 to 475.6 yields 0.2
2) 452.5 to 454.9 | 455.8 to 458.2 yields -1.1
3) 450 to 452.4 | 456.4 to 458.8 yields 0.2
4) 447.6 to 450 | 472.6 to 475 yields -0.6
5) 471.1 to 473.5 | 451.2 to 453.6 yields 1.0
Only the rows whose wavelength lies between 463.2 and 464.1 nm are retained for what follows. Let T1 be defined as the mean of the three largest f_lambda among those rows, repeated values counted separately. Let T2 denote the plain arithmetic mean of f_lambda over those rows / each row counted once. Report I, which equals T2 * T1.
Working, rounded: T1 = 8.13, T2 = 7.97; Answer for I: 64.8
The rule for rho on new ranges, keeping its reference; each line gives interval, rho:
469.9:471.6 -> 470.30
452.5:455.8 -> 453.50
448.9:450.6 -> 449.45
